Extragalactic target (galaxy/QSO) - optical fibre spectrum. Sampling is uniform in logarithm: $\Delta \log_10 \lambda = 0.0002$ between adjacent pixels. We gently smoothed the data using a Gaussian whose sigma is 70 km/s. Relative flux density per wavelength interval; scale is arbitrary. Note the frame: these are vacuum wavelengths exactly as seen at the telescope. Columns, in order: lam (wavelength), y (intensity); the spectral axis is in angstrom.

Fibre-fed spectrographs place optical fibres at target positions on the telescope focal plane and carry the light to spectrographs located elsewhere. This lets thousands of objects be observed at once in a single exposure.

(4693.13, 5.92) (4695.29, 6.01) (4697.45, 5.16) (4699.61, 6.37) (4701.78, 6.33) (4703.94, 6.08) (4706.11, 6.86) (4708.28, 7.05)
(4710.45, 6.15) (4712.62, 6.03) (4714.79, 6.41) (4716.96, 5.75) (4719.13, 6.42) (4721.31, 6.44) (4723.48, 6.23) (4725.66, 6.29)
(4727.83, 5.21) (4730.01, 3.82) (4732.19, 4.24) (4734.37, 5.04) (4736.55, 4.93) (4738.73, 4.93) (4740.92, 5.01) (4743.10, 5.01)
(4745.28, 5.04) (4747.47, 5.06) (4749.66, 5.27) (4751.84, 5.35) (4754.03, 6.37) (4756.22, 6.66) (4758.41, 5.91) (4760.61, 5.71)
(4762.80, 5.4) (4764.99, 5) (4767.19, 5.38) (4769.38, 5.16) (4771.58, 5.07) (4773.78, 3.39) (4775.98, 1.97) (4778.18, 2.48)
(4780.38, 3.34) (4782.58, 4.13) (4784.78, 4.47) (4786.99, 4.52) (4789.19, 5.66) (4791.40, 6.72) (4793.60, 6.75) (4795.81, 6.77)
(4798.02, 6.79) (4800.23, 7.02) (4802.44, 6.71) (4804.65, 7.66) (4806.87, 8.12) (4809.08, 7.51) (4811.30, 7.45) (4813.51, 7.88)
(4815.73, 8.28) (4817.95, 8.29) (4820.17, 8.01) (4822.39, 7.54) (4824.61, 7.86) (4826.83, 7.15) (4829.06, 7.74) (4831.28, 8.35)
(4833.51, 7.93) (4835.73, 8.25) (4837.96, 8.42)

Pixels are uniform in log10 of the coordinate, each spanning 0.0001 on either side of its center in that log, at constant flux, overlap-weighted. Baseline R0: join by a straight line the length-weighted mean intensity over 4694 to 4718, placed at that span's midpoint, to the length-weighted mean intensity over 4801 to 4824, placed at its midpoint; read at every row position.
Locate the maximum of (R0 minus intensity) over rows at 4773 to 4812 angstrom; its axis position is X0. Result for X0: 4775.98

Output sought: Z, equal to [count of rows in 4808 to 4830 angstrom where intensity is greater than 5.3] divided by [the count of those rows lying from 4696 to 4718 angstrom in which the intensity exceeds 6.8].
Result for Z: 5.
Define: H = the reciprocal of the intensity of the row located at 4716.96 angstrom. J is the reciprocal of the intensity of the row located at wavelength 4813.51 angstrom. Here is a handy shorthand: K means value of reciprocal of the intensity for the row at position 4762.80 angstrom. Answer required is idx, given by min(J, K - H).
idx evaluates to 0.01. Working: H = 0.174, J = 0.13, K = 0.185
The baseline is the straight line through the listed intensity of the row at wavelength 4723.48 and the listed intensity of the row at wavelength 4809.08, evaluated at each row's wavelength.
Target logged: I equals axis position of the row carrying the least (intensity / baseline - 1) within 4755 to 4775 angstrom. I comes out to 4773.78 angstrom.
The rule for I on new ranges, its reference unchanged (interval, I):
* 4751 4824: 4775.98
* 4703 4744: 4730.01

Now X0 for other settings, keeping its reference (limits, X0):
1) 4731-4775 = 4773.78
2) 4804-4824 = 4822.39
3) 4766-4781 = 4775.98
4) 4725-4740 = 4730.01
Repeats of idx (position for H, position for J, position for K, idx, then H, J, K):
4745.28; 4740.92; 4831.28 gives -0.08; 0.198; 0.20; 0.120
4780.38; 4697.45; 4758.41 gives -0.13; 0.299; 0.19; 0.169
